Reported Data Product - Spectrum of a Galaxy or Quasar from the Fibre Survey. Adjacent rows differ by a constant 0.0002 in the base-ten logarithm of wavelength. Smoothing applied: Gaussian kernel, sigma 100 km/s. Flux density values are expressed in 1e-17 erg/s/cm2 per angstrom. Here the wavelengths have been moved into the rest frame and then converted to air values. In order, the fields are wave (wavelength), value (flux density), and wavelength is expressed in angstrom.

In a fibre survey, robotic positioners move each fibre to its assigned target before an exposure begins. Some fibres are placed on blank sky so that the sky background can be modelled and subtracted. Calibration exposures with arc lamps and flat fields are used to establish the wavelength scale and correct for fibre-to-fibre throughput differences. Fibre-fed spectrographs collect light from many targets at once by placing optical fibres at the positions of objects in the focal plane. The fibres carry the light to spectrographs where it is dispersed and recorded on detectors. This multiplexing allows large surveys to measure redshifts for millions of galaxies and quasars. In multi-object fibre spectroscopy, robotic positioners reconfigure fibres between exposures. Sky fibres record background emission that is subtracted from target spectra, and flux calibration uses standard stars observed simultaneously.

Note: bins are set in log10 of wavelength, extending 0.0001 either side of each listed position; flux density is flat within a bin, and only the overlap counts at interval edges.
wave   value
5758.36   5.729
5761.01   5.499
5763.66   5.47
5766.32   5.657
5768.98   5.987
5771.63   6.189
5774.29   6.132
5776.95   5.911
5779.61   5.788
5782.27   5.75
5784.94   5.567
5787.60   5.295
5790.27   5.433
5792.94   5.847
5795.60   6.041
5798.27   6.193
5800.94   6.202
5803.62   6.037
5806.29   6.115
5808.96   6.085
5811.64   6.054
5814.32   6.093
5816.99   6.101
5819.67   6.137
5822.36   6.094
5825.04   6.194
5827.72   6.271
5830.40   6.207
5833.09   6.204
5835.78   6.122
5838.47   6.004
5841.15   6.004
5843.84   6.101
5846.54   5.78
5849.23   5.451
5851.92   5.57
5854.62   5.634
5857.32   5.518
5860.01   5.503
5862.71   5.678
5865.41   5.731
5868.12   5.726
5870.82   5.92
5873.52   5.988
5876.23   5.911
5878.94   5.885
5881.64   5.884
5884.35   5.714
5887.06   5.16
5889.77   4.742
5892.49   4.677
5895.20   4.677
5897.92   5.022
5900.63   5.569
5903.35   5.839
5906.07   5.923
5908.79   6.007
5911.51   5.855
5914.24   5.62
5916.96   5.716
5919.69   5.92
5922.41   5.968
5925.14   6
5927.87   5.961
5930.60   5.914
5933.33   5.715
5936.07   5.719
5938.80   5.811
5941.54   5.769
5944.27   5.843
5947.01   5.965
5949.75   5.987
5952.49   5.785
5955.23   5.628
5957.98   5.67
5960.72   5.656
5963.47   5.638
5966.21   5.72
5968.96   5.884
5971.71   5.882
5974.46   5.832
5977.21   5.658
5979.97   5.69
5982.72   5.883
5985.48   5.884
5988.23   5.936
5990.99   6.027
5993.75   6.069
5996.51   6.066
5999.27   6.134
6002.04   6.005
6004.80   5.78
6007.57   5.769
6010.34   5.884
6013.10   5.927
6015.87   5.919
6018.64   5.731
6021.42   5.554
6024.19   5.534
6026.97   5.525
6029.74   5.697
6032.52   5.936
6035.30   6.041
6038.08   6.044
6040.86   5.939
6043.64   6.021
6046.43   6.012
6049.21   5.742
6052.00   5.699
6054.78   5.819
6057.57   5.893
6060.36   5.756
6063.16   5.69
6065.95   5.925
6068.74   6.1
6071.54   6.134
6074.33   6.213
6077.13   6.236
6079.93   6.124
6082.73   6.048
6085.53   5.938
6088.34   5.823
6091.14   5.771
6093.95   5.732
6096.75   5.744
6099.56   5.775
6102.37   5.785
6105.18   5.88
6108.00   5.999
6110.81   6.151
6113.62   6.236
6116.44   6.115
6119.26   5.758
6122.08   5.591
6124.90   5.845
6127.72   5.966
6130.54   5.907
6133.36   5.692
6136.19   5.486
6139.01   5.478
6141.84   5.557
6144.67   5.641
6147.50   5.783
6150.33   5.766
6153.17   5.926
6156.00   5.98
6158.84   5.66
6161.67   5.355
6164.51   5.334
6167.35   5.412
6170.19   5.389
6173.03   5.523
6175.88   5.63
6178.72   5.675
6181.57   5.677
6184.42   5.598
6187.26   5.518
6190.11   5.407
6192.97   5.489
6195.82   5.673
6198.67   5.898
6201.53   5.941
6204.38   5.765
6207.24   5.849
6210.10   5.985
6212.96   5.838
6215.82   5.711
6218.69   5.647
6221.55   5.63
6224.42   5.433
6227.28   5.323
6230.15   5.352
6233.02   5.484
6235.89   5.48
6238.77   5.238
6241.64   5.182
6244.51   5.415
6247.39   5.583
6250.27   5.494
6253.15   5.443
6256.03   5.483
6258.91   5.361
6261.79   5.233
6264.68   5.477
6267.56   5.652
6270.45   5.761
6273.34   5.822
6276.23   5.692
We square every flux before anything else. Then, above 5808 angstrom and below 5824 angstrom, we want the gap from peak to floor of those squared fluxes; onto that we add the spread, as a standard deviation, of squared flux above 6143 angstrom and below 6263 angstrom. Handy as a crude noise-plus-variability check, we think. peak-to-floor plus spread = 3.4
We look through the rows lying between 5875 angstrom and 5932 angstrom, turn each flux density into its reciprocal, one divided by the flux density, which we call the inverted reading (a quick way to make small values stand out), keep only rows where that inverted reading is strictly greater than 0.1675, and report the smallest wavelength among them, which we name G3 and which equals 5876.23 angstrom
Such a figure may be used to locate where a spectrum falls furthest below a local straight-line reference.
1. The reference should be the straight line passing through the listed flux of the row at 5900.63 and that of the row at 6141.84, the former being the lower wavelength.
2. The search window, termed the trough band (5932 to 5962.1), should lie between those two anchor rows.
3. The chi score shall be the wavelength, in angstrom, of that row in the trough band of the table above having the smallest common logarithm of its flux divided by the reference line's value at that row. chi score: 5955.23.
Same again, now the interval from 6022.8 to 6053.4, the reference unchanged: 6026.97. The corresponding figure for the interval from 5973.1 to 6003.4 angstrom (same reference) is 5977.21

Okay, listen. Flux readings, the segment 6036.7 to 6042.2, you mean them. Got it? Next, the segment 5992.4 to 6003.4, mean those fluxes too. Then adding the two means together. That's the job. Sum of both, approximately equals 12.06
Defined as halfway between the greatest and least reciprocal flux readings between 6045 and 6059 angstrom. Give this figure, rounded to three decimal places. 0.171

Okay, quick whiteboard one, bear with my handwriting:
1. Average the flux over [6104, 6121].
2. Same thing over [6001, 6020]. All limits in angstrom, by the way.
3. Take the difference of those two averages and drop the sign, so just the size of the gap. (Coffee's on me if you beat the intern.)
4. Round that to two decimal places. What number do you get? 0.16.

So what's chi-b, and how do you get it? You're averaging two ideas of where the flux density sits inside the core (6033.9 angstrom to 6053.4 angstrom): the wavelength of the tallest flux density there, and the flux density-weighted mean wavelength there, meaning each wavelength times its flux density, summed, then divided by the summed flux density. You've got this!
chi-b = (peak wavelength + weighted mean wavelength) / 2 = 6040.8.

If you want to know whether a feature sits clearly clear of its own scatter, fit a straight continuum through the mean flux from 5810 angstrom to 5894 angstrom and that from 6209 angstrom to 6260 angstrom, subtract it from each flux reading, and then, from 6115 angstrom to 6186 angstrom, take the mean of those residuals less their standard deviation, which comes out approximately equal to -0.10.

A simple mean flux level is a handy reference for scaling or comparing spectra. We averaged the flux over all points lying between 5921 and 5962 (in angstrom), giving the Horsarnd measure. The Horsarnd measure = 5.83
